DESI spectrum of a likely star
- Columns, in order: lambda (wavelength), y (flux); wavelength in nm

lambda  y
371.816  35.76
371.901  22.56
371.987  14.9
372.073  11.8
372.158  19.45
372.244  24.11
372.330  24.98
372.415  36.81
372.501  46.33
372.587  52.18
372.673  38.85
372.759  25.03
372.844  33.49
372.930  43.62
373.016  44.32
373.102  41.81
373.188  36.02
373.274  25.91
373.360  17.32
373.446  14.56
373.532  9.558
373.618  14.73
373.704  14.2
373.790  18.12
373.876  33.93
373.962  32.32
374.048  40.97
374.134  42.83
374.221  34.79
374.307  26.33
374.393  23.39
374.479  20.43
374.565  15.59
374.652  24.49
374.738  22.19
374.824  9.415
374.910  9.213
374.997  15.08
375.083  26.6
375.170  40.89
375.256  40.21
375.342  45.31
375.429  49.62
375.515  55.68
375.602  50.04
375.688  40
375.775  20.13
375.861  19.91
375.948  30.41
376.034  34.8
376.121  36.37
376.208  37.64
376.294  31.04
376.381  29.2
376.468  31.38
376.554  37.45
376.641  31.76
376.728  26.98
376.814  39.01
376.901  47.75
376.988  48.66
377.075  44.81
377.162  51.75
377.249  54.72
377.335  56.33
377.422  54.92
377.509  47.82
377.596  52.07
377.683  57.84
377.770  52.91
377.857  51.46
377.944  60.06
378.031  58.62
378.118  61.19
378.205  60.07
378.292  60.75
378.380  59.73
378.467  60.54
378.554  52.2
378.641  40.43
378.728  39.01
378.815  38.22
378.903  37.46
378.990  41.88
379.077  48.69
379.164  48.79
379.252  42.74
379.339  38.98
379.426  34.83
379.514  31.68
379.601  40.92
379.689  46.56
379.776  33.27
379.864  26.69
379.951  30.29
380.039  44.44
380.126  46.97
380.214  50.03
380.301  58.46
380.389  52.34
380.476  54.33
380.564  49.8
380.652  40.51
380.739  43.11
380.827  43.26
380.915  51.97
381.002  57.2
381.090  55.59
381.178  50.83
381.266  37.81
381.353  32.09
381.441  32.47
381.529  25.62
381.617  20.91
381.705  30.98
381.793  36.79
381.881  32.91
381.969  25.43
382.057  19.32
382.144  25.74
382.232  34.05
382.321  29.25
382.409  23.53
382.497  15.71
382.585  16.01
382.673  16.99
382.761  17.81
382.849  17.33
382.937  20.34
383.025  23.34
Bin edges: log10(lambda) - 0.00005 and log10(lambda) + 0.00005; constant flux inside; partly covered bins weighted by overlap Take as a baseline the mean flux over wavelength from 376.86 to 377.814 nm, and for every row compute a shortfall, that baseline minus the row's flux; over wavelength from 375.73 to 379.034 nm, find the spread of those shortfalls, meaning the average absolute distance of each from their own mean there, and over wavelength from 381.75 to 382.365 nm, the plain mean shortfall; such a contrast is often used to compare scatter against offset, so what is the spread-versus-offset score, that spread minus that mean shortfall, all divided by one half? -24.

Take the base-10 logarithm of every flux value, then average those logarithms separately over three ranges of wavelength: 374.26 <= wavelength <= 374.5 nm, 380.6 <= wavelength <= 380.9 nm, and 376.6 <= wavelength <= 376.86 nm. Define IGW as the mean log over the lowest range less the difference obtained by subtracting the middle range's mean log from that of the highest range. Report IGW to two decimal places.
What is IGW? 1.25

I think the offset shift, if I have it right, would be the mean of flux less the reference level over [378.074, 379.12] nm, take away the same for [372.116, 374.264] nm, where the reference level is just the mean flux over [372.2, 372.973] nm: 19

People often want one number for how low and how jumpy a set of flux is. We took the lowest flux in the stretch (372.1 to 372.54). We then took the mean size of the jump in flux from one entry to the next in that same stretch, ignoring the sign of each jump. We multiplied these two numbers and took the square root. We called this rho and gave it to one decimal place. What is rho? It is 11.4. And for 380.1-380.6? 15.1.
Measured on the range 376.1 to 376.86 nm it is 11.7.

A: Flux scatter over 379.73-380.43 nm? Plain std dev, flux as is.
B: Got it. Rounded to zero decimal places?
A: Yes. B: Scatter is 11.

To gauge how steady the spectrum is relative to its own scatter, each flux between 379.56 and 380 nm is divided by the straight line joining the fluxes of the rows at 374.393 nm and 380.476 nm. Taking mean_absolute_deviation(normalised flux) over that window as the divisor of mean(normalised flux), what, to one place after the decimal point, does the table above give 5.1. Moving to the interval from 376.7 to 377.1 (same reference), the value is 6.7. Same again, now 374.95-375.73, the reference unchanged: 4.7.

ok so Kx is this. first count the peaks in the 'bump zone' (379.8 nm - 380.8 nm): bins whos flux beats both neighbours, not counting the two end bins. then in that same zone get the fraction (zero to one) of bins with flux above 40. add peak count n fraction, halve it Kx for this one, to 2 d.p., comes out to 1.41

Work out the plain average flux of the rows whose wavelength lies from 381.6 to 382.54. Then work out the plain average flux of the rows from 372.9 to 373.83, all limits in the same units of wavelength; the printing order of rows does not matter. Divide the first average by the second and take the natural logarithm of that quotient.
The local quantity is 0.1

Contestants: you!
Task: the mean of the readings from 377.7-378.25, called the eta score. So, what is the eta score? 57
